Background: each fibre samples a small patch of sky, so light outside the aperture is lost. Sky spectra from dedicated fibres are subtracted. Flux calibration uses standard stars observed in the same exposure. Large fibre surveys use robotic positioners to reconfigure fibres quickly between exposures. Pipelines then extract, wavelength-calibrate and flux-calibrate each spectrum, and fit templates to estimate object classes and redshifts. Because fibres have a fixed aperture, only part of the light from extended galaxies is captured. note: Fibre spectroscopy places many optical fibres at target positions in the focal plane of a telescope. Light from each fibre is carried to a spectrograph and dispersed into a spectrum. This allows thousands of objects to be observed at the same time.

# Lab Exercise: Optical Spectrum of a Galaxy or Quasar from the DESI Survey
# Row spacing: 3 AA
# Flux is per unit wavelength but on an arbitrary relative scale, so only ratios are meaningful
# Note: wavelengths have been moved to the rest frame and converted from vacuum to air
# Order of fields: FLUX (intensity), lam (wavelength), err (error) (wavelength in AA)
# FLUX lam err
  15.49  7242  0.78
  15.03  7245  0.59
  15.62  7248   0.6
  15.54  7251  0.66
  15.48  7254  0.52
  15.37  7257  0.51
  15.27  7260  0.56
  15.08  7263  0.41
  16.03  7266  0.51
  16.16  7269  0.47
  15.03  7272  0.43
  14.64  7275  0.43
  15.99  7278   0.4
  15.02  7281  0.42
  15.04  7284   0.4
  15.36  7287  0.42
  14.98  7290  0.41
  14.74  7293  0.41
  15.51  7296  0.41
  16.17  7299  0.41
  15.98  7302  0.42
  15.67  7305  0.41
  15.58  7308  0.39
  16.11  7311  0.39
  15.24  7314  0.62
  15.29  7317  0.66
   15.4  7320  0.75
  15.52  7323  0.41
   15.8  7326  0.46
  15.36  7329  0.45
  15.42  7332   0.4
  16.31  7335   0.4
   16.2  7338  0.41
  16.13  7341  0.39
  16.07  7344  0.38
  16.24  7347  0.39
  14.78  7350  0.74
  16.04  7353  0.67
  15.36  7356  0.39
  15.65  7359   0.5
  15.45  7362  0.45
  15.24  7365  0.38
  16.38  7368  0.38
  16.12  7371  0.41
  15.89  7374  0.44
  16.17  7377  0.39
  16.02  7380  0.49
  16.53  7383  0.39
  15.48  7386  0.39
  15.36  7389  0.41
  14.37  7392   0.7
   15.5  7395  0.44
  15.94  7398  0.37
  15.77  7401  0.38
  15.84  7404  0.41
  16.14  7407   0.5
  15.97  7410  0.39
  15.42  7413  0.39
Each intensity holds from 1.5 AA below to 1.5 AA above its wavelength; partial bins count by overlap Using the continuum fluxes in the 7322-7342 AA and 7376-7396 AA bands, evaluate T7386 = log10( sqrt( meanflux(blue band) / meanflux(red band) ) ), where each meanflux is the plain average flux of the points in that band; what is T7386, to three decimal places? 0.003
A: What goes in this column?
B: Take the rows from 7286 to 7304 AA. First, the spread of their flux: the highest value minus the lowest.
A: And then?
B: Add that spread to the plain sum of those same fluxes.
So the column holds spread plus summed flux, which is 94.2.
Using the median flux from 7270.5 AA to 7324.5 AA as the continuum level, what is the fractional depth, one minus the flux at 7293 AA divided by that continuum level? 0.04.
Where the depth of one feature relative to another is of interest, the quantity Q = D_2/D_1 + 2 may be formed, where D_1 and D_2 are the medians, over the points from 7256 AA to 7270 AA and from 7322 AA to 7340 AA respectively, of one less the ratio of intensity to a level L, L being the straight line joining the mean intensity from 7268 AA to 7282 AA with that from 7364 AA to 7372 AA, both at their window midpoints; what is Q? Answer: 2.0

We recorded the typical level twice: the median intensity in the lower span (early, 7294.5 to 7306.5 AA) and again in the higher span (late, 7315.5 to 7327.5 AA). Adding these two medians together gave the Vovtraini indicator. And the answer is 31.3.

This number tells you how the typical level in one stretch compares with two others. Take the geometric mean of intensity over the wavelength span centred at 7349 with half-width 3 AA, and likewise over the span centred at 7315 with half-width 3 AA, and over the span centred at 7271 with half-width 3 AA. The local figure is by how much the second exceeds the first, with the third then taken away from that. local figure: -15.8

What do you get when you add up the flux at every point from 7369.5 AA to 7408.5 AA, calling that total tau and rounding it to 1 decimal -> 205.1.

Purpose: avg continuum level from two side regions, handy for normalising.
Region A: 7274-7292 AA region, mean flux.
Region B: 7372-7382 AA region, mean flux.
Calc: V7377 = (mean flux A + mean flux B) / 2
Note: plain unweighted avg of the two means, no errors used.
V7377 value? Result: 15.6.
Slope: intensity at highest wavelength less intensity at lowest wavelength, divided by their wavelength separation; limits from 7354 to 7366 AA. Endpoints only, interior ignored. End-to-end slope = -0.013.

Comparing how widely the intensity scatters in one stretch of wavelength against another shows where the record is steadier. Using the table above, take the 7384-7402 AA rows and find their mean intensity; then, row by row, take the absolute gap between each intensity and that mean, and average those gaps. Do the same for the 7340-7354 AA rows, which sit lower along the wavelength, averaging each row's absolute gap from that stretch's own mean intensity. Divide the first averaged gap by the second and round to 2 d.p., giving 0.84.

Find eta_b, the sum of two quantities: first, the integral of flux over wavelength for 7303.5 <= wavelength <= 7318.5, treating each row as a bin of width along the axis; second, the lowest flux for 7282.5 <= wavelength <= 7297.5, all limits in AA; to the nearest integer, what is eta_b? 248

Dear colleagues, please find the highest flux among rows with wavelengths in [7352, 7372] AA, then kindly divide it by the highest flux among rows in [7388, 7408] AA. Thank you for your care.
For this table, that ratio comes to 1.01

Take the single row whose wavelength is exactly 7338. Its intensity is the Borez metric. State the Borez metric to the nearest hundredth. 16.20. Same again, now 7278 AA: 15.99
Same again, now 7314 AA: 15.24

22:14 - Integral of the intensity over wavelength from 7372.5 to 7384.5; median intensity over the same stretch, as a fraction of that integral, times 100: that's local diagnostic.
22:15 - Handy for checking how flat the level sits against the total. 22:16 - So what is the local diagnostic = 8.30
